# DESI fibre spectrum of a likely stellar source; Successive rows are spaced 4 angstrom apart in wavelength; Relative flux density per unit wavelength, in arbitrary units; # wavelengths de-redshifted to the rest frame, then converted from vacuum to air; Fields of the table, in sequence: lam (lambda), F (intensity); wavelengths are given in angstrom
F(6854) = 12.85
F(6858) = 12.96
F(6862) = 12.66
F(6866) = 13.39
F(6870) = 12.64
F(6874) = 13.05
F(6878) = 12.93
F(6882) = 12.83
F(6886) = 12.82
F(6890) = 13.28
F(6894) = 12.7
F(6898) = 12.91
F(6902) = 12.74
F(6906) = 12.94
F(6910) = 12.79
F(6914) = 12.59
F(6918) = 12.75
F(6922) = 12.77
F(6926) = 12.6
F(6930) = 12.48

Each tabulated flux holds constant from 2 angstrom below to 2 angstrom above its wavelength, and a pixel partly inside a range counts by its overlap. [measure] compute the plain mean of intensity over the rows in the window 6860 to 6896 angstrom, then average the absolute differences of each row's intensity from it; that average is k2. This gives 0.214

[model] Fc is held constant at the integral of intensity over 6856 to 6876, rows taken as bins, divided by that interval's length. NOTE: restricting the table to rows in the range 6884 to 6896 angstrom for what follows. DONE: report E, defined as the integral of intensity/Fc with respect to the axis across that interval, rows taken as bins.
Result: 12.0 angstrom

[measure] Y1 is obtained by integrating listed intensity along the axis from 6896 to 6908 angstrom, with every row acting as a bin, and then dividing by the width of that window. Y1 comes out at 12.86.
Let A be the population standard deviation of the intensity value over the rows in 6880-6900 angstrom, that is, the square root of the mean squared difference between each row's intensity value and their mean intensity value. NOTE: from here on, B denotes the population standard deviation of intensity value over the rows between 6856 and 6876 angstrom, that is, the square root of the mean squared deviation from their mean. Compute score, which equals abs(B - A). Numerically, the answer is 0.08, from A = 0.20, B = 0.28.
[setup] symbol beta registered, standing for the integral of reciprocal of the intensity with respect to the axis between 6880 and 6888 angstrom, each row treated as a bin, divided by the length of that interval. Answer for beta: 0.0780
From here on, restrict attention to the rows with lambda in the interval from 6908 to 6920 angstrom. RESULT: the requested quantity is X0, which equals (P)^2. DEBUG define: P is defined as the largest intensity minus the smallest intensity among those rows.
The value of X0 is 0.04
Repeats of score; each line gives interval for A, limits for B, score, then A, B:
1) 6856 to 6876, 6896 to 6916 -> 0.15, 0.28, 0.13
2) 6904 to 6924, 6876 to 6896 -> 0.09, 0.11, 0.20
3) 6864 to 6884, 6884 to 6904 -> 0.04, 0.25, 0.21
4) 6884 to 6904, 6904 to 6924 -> 0.10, 0.21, 0.11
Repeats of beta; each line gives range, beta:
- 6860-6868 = 0.0768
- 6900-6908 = 0.0779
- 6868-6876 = 0.0779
